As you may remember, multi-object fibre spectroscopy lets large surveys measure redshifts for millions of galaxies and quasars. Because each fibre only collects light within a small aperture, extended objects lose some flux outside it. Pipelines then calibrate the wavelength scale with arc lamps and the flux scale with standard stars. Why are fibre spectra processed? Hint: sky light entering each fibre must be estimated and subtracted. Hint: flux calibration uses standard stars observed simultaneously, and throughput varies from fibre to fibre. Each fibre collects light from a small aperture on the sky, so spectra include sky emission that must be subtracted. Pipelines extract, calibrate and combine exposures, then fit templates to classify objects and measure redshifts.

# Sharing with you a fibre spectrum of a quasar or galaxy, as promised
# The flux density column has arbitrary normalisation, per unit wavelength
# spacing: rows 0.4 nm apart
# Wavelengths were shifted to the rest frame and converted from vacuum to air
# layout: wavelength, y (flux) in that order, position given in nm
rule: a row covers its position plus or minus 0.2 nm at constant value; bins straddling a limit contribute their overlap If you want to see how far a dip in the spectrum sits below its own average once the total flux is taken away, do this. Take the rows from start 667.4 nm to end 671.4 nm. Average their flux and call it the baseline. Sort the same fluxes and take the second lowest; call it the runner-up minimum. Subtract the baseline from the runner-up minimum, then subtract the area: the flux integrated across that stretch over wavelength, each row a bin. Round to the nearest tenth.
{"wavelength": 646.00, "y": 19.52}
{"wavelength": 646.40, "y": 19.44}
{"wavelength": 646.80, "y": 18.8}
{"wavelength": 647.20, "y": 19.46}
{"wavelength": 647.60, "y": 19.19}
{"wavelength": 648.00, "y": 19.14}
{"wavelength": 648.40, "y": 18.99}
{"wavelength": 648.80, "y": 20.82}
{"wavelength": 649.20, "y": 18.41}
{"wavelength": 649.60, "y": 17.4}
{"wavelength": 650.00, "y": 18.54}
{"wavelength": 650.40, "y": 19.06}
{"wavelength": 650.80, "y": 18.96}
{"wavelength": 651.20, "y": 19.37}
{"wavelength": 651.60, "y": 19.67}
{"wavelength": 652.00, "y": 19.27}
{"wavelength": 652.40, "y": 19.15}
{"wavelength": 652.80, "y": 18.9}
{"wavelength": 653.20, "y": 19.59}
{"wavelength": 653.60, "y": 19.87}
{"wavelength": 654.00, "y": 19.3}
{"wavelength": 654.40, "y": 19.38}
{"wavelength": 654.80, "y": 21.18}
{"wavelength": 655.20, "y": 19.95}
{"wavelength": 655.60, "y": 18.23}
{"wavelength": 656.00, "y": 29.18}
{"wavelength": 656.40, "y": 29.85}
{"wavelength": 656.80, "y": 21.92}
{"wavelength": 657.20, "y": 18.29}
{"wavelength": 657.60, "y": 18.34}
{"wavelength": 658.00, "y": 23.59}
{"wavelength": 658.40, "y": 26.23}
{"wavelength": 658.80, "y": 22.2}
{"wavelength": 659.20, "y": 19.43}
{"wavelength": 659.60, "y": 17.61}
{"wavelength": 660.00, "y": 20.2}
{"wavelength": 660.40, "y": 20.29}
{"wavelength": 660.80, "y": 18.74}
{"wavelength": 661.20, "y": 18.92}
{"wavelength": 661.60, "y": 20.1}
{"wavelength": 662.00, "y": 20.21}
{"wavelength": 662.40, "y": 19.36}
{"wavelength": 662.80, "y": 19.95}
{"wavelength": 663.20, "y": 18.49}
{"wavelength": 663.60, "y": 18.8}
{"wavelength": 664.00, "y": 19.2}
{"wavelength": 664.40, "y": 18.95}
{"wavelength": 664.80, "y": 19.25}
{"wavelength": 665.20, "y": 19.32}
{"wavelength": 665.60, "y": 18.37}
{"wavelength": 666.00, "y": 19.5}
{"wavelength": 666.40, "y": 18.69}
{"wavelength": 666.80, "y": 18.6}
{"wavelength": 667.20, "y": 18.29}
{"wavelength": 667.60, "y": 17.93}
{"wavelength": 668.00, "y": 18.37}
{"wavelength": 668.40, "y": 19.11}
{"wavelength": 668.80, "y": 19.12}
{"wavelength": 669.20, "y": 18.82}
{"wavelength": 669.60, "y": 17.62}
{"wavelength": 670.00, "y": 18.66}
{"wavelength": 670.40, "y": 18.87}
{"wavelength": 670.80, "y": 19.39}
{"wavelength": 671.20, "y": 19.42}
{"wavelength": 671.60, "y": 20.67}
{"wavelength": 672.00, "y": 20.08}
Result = -75.7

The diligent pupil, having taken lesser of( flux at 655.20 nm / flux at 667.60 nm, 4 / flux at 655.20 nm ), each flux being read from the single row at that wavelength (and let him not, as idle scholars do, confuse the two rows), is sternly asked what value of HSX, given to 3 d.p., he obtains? 0.201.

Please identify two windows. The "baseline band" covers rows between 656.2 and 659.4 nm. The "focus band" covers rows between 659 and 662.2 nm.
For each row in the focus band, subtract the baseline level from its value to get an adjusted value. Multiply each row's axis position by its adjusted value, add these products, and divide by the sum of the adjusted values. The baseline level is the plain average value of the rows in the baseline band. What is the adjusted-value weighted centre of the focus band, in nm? 660.50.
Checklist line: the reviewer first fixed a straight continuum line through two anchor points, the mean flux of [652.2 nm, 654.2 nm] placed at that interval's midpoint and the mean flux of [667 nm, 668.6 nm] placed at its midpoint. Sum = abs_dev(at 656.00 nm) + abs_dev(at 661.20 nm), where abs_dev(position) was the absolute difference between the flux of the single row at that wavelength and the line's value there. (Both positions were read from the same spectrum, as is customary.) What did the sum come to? 10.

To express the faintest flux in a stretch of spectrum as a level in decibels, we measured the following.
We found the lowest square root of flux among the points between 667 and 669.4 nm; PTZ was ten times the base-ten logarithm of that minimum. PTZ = 6.27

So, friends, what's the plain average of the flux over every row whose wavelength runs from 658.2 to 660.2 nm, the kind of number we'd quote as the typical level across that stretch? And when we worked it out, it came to 21.1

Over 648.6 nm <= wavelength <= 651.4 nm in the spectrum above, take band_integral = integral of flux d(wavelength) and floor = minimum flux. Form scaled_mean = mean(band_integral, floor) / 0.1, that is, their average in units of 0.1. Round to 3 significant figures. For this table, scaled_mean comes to 352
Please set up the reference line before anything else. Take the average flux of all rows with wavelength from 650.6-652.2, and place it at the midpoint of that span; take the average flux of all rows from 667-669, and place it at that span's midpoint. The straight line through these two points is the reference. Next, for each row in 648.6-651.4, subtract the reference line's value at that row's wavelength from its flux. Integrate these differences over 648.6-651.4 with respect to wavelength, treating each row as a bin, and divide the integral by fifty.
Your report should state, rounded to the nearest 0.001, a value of -0.025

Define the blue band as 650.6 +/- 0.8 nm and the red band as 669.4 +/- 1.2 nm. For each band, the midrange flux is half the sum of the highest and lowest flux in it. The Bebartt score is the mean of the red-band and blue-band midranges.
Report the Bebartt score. 18.7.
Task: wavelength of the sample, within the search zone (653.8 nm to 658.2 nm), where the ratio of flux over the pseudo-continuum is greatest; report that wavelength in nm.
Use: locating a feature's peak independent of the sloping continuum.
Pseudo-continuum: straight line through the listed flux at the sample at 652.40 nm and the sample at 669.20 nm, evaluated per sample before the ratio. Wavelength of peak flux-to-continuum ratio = 656.40 nm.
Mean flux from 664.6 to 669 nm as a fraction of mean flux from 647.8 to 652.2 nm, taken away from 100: 99.0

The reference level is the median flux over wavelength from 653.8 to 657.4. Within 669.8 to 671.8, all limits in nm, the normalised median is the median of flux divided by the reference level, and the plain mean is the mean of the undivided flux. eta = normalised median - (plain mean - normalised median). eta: -17.5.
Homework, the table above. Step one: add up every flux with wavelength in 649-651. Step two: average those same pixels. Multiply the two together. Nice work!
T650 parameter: 1706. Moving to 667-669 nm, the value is 1723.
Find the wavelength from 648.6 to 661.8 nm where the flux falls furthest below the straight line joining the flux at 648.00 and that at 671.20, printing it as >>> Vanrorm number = 649.60 nm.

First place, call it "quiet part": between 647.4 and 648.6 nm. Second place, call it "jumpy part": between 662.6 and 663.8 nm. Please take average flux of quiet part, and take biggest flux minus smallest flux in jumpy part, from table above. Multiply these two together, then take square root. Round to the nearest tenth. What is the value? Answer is 5.3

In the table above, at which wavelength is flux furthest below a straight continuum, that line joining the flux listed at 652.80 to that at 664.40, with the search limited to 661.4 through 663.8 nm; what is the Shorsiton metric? 663.20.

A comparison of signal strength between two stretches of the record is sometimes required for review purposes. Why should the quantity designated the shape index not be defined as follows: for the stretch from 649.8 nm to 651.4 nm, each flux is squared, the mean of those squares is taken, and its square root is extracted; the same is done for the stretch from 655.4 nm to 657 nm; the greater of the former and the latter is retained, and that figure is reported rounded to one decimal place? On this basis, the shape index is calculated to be 25.3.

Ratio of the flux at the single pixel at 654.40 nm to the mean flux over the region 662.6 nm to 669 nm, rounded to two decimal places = 1.03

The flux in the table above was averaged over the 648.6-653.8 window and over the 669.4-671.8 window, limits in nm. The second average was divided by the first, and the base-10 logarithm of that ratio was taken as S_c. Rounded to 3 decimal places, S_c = -0.001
